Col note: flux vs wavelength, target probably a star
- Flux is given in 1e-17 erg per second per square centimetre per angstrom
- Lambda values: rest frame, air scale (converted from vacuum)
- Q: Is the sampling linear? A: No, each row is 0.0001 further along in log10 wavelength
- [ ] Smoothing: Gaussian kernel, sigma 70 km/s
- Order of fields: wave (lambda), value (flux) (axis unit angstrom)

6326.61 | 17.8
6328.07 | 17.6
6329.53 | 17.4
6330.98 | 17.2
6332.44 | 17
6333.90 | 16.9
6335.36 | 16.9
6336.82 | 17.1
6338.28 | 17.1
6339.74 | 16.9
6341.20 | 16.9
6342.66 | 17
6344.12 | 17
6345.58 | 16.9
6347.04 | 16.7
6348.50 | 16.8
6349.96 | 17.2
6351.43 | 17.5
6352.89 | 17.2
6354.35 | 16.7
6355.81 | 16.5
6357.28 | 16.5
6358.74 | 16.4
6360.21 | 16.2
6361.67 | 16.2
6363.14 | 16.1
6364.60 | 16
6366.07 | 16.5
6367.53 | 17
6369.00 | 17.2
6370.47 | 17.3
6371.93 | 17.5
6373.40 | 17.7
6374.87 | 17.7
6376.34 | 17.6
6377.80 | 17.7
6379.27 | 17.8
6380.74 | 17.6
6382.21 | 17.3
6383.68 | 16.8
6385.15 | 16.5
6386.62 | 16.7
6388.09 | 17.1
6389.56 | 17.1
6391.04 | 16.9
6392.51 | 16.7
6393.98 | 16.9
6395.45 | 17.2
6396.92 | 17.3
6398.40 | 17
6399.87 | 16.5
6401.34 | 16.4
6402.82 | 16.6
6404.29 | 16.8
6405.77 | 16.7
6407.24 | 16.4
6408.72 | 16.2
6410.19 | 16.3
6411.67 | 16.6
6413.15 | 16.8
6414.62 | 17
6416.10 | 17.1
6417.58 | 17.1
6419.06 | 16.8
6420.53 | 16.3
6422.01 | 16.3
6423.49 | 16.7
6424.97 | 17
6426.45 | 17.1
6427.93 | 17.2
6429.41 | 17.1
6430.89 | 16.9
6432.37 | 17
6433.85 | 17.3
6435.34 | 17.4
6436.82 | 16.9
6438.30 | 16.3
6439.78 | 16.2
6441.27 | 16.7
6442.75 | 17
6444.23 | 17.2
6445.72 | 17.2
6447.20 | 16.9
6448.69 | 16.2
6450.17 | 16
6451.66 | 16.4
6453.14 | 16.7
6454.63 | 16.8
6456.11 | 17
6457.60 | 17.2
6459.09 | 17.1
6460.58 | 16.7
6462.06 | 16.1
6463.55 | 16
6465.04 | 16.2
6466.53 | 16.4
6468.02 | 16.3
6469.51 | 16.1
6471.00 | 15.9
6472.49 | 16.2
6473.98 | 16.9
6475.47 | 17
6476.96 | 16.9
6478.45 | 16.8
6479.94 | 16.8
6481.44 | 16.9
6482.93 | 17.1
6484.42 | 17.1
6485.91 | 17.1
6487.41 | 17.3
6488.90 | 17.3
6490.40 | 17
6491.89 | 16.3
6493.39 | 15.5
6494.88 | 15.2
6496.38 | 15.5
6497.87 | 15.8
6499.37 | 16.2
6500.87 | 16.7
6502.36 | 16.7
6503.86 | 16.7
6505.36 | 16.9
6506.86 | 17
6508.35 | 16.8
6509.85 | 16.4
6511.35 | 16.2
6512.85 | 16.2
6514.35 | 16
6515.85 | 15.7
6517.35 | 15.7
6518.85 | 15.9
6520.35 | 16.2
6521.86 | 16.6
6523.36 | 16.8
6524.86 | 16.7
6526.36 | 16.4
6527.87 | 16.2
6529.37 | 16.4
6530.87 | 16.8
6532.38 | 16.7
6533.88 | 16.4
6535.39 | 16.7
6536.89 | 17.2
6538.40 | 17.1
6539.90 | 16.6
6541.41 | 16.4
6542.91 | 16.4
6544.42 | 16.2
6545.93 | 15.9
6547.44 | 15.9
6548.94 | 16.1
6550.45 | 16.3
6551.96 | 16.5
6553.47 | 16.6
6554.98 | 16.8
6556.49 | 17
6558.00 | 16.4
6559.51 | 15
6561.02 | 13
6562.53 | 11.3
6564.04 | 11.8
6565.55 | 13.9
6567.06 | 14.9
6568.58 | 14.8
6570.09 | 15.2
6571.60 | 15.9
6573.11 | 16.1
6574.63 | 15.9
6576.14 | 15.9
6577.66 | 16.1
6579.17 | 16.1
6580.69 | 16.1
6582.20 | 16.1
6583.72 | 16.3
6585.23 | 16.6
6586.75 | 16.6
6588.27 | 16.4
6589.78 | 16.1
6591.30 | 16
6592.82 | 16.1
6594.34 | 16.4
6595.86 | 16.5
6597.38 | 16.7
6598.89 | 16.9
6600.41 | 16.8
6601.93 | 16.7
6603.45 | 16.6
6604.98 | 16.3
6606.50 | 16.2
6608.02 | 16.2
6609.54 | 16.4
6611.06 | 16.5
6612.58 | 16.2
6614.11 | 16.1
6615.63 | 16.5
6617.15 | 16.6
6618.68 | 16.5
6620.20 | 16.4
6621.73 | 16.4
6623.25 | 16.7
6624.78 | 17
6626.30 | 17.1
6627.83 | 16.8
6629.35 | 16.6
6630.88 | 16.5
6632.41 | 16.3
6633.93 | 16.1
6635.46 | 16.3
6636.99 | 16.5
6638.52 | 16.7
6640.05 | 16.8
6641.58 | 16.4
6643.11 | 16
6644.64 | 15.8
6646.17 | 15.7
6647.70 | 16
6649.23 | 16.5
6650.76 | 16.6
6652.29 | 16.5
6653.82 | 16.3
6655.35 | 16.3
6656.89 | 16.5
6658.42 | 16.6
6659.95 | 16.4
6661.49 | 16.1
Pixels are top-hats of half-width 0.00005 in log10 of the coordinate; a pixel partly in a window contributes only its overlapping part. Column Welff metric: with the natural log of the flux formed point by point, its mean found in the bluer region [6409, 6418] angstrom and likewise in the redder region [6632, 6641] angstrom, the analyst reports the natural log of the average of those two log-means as 1.03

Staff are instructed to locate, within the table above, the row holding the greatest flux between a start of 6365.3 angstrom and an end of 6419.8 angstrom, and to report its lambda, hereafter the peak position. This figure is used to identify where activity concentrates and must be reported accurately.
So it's 6379.27 angstrom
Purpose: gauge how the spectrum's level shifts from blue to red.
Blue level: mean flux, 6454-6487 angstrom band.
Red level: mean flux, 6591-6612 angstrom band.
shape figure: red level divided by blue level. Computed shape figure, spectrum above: 0.99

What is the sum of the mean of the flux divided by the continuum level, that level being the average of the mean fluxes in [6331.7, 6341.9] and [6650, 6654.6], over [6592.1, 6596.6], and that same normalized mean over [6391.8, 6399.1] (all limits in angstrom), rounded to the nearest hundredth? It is 1.99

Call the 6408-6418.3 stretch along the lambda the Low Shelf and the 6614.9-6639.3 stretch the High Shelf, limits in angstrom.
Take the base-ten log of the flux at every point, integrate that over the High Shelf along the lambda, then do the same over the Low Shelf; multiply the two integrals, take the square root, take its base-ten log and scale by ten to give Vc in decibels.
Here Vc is 12.9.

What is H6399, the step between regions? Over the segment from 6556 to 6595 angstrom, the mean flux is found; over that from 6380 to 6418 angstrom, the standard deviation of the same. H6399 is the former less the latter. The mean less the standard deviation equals 15.1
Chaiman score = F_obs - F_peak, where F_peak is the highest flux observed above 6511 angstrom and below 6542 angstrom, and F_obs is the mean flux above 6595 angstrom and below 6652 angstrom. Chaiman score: -0.74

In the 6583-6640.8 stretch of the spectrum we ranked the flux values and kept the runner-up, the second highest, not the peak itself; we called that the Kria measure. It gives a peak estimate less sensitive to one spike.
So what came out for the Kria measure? 17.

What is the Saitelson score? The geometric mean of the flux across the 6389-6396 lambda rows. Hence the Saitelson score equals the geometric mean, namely 17.0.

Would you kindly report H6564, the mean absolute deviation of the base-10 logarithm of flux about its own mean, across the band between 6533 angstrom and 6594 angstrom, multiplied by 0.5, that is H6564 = 0.012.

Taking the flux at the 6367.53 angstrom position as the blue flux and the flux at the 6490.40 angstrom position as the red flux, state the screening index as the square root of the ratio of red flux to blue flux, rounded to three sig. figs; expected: 1.00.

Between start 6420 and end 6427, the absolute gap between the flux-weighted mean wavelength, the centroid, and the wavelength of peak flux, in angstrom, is 2.9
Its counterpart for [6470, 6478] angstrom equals 1.4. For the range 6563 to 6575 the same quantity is 3.5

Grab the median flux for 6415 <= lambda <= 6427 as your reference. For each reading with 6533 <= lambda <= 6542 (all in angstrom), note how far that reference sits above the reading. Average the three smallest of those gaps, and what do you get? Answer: -0.10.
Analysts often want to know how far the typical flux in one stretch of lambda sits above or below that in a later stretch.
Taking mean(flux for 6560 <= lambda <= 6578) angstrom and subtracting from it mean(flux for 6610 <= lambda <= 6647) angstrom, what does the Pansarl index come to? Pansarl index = -1.9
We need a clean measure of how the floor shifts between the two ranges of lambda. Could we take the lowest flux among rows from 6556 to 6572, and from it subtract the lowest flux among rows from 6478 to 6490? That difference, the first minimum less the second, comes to -5.5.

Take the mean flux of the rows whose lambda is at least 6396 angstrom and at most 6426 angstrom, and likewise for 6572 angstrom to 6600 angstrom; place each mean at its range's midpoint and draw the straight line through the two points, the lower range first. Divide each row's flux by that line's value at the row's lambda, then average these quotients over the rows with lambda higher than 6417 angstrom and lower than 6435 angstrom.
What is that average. 1.014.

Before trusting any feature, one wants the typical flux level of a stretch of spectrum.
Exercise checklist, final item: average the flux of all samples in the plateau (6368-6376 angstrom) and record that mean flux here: 17.5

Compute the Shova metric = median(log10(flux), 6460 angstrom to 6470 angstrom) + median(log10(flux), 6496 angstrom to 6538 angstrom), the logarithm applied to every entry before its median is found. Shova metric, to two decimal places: 2.42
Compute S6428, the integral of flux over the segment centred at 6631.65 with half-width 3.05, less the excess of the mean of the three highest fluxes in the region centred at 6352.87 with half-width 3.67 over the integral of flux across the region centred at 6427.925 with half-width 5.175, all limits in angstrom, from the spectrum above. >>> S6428 259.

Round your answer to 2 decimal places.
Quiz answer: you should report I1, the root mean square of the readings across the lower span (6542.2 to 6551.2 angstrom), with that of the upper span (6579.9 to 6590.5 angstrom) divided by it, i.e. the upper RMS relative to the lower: 1.01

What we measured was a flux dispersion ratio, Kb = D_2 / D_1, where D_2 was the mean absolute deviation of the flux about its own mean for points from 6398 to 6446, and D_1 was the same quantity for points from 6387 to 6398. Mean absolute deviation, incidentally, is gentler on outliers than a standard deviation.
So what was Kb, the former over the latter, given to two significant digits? 1.8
